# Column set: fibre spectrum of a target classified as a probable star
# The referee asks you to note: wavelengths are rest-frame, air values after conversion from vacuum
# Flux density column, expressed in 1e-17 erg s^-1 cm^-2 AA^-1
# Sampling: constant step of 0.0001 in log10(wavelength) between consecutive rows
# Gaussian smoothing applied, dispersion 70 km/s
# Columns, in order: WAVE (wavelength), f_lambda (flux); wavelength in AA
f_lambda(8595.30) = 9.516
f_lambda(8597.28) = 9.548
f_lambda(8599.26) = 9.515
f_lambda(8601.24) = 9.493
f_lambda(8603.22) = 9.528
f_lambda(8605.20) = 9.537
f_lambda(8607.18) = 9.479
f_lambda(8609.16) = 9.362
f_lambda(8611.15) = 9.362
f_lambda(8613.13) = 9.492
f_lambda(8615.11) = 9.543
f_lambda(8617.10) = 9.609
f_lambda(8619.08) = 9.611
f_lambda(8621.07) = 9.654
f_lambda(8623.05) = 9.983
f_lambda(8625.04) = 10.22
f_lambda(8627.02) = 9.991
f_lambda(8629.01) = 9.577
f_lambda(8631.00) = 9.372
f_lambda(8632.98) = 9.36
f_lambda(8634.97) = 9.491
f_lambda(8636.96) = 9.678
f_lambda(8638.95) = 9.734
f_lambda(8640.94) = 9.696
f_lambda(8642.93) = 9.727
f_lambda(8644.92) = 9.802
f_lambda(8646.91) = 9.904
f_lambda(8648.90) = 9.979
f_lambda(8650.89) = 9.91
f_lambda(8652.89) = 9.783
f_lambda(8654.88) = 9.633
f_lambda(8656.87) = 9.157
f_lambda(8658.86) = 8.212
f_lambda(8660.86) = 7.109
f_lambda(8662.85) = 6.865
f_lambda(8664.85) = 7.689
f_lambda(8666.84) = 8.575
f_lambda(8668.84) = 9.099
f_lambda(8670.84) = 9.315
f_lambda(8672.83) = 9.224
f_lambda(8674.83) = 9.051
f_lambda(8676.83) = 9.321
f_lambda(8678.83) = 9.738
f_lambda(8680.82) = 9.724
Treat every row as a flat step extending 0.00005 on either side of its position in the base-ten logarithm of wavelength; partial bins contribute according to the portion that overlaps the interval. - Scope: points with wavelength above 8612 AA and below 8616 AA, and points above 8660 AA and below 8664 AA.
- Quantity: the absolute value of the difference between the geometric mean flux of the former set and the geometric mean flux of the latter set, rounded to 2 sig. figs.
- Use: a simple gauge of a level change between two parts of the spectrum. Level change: 2.5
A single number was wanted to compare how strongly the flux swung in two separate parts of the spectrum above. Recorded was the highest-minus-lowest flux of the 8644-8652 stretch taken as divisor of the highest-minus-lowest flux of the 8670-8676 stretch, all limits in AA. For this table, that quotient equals 1.5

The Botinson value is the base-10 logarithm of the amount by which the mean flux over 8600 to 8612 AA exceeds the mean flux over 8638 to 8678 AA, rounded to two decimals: -0.43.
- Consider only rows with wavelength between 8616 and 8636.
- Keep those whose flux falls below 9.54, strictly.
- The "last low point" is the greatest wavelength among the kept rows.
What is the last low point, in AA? 8634.97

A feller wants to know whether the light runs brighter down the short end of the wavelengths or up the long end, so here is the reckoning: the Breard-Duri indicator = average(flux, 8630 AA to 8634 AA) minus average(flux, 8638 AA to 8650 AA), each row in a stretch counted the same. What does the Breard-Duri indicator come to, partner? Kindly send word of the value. -0.44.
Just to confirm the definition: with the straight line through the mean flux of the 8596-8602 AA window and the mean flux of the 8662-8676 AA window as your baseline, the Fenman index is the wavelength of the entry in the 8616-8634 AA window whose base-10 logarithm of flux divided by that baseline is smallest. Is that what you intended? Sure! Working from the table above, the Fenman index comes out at 8631.00 AA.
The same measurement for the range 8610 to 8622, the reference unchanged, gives 8611.15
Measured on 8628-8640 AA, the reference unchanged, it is 8631.00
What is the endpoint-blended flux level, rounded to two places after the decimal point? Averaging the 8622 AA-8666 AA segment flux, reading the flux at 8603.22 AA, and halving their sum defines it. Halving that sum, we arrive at 9.42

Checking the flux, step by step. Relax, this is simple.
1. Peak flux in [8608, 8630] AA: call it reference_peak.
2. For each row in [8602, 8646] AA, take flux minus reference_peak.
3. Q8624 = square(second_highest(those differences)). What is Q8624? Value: 0.1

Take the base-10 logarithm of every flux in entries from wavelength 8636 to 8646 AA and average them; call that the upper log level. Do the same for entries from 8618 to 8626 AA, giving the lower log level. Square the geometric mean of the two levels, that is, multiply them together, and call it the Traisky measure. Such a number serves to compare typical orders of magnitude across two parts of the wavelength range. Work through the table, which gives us 0.982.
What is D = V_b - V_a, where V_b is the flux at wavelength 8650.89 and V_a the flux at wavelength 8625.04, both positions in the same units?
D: -0.3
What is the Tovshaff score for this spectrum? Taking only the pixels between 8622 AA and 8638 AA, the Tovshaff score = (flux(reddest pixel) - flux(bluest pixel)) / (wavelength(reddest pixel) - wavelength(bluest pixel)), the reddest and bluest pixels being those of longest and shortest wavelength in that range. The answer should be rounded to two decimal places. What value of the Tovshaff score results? -0.02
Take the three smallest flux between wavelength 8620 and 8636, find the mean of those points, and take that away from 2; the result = -7.41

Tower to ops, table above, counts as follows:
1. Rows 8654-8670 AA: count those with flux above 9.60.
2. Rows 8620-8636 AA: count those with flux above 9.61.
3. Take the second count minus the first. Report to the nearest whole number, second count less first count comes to 3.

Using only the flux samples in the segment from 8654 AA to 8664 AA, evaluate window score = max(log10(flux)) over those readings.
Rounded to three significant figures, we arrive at 0.984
